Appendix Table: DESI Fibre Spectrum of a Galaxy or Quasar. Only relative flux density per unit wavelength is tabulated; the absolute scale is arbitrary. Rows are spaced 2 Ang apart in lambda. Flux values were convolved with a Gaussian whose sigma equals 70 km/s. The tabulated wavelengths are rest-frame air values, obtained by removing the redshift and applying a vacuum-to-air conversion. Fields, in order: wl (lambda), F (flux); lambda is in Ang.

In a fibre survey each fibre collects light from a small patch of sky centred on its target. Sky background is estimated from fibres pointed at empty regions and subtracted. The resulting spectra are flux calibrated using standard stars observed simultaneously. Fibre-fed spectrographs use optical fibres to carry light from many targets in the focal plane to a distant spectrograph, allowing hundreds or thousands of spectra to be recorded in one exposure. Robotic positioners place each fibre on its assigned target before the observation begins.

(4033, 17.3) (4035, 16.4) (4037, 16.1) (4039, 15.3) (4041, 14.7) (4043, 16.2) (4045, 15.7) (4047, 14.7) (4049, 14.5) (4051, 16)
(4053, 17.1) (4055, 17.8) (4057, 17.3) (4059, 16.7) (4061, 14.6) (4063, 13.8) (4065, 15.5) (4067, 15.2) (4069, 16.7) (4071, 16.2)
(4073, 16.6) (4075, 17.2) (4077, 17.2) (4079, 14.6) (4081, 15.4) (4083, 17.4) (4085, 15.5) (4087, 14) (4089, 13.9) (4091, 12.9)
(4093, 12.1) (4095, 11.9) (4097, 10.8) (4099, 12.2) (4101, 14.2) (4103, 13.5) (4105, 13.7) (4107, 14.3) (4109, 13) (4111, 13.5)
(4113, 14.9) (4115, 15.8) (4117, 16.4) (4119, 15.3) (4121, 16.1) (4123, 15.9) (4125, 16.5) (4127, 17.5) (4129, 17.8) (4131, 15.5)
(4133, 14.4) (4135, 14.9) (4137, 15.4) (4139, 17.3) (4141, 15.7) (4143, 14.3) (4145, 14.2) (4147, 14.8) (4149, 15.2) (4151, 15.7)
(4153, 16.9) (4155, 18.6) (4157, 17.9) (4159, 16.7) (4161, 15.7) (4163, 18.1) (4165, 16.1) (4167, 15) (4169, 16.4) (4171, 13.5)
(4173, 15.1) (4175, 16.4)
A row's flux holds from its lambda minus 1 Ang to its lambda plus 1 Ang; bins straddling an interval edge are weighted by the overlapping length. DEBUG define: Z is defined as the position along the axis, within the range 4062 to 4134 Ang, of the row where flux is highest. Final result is 4129 Ang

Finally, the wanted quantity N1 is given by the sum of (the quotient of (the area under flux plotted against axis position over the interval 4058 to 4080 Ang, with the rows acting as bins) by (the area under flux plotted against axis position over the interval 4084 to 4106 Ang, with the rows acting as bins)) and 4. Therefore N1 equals 5.20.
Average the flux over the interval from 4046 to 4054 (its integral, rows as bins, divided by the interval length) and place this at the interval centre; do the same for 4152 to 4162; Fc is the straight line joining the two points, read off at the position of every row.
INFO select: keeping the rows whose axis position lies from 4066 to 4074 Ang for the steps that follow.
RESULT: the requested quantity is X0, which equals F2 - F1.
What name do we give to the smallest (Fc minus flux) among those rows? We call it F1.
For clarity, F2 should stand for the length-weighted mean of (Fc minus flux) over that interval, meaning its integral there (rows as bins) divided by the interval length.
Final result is 0.5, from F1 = -0.8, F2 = -0.3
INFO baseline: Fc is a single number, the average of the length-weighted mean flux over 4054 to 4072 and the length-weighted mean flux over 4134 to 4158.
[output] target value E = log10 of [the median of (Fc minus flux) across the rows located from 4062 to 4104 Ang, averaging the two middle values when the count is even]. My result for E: 0.13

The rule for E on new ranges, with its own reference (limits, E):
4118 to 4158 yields -0.61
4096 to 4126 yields 0.22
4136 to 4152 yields -0.19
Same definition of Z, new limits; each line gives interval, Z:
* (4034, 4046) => 4035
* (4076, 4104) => 4083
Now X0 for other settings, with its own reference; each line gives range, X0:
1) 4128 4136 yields 2.2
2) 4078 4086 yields 1.7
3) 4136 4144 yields 1.6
